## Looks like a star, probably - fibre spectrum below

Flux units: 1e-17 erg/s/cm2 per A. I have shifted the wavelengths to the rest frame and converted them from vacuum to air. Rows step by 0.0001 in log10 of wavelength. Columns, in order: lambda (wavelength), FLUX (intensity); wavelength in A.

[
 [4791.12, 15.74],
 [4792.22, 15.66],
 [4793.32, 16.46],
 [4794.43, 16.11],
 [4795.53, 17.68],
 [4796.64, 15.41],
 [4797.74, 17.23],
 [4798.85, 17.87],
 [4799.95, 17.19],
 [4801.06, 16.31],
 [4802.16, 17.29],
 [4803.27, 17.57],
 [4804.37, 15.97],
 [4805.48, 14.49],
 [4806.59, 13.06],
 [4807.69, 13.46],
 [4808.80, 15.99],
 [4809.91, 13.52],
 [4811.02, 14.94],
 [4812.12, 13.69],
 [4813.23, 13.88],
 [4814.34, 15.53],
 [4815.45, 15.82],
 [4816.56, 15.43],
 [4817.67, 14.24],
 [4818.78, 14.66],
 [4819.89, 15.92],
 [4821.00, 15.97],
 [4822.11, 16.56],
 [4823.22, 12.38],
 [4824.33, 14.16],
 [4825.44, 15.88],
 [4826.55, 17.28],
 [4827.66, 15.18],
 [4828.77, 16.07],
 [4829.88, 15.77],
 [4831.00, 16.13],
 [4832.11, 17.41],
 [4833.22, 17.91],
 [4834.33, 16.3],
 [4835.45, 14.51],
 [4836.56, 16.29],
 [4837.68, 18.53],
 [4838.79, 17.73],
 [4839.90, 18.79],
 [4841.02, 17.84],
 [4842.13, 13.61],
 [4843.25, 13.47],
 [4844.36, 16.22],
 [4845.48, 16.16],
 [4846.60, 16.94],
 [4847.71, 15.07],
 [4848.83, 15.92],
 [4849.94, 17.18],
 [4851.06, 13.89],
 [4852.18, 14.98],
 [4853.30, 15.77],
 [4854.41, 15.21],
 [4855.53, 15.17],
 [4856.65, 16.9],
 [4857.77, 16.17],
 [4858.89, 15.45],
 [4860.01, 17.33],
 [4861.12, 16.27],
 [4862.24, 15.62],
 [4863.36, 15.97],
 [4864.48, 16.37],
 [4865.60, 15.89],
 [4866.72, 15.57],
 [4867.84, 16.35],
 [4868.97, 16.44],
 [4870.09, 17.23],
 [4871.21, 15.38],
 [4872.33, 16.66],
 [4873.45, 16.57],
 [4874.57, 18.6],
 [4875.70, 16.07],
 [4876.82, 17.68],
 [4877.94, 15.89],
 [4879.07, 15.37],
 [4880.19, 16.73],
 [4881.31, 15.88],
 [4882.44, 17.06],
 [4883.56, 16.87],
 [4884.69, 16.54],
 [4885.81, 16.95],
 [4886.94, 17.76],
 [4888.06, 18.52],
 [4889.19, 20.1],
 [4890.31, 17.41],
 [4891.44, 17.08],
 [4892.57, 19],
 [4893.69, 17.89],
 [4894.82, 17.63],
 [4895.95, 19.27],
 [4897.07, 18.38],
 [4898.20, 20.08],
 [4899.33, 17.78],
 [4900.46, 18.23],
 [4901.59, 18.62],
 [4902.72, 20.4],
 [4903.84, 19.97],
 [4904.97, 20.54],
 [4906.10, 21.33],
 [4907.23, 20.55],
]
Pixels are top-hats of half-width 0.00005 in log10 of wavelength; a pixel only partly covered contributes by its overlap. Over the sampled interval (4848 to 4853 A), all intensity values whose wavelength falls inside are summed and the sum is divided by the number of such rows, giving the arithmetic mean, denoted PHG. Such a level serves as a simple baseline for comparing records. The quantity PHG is 15.5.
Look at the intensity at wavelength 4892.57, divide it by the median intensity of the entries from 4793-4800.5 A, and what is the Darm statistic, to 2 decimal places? 1.11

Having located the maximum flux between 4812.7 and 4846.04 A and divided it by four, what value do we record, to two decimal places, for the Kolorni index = 4.70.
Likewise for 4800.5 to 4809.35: 4.39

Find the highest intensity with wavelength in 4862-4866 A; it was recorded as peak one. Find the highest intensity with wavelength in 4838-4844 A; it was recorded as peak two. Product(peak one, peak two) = 308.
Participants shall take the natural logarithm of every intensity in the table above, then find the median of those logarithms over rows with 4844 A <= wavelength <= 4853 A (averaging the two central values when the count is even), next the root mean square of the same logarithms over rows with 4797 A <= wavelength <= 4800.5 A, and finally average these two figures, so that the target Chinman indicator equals 2.82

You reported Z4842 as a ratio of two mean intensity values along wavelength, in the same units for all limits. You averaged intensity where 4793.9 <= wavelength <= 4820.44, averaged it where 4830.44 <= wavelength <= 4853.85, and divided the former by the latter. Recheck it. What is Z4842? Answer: 0.96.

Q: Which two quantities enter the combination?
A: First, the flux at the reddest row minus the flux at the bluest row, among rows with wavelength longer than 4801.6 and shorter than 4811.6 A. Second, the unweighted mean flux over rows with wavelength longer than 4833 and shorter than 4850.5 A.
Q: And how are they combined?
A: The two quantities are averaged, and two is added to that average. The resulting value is 9.0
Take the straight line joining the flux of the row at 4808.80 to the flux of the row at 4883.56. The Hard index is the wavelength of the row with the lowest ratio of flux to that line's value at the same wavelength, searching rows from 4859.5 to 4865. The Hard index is 4862.24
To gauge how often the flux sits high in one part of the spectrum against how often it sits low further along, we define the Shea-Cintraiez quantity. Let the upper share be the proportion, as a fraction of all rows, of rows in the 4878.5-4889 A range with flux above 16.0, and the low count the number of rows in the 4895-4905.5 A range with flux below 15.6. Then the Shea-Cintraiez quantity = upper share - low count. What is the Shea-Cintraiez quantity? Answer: 0.78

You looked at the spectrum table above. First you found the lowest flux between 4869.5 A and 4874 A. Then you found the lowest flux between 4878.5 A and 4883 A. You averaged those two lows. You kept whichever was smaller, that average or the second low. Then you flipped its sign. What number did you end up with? -15.4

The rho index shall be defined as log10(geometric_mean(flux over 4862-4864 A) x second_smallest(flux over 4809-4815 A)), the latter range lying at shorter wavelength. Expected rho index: 2.33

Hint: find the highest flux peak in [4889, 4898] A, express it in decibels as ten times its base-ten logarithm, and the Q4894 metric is 13.0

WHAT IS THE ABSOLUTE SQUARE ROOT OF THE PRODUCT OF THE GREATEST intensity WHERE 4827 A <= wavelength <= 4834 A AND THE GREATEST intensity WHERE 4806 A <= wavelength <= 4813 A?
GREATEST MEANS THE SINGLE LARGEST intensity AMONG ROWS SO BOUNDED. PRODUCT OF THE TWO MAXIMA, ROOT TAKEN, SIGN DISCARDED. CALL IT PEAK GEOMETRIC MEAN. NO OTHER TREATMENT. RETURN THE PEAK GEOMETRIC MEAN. 16.9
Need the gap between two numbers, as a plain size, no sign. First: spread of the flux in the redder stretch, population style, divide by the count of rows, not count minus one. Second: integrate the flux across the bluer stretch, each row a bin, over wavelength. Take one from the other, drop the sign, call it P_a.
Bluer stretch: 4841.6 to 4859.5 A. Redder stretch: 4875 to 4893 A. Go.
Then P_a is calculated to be 276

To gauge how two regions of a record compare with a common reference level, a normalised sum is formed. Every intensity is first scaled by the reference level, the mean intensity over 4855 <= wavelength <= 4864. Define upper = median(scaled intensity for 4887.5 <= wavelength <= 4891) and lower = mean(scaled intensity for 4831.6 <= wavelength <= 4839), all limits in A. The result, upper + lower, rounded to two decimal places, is 2.20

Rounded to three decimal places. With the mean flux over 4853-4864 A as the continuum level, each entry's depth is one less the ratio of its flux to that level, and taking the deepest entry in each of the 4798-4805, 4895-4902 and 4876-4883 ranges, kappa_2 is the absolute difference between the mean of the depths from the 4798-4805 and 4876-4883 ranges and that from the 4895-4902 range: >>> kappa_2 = 0.132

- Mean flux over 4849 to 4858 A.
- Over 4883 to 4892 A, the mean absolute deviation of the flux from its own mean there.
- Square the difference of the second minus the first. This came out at 219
